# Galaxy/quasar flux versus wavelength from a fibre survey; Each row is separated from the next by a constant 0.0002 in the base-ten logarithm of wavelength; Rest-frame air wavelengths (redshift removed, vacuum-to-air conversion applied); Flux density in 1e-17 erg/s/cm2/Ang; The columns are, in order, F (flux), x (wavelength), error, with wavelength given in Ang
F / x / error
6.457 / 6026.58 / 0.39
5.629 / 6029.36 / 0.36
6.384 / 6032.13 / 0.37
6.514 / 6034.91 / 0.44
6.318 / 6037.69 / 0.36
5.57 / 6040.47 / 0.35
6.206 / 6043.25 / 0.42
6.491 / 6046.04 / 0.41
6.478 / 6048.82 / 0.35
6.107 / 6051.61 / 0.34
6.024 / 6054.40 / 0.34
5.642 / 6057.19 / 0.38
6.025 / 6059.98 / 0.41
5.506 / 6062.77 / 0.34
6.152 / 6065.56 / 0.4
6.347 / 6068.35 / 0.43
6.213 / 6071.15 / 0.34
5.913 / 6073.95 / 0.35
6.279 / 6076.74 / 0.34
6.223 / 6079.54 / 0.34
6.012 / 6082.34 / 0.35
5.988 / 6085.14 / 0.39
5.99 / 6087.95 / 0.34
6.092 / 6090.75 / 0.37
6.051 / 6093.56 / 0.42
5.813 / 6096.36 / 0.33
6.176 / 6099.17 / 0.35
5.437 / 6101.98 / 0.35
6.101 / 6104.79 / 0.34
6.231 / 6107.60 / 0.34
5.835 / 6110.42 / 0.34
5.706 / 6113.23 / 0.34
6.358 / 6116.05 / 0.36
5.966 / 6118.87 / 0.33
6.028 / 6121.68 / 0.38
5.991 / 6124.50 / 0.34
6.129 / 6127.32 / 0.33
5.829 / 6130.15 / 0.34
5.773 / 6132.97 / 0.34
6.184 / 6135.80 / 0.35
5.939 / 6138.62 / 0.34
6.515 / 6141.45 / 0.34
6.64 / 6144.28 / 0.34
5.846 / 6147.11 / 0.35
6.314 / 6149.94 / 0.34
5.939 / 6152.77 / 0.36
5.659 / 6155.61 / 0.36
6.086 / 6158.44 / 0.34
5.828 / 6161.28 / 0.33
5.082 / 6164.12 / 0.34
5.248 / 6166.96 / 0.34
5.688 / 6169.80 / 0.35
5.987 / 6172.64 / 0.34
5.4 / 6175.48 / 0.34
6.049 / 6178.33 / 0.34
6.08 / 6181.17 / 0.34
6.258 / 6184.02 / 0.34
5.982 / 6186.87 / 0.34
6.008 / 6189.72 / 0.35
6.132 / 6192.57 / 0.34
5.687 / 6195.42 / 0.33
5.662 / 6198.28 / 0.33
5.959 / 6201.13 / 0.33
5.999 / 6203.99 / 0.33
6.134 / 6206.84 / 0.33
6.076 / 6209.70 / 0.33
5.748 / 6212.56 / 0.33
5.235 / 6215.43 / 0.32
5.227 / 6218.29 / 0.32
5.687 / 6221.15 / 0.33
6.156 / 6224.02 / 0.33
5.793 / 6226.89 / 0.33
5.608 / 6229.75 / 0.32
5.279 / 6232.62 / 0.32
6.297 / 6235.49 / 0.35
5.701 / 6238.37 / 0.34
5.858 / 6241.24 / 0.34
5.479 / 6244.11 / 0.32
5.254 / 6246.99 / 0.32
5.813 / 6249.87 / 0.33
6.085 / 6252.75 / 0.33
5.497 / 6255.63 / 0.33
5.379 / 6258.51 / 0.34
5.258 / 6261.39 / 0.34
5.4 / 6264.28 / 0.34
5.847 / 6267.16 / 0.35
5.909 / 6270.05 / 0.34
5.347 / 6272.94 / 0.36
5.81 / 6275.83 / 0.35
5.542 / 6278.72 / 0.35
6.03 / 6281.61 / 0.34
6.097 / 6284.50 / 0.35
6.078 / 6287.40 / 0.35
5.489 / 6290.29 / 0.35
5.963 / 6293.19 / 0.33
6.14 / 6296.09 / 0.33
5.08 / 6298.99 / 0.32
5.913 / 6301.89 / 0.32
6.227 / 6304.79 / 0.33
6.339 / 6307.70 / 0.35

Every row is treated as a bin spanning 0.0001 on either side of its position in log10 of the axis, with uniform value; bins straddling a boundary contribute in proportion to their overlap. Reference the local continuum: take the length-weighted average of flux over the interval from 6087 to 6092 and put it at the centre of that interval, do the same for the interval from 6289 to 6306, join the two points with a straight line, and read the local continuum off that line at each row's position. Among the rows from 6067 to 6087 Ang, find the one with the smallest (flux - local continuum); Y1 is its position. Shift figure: 6073.95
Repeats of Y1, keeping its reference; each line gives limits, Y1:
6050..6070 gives 6062.77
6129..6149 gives 6132.97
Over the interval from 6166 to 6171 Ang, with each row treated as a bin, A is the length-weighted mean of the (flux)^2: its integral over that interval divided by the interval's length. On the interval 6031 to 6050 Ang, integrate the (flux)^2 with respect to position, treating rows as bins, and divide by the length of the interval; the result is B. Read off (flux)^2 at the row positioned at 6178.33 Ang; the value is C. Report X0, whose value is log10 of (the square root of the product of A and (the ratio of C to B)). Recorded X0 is 0.72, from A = 30.1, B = 39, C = 36.6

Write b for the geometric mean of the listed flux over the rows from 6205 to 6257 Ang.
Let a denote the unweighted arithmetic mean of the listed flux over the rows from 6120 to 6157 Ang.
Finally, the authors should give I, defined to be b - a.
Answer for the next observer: -0.4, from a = 6.06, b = 5.71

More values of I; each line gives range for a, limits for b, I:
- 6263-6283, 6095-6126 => 0.3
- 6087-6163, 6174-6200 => -0.1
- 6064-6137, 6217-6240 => -0.3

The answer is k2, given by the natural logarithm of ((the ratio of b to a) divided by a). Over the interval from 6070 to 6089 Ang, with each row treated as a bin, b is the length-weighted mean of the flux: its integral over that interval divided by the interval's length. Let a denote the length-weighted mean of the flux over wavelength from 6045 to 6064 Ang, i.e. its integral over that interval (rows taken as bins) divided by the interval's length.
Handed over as -1.79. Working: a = 6.03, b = 6.09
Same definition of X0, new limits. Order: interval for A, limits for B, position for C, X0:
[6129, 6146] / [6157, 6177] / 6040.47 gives 0.78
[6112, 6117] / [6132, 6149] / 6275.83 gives 0.75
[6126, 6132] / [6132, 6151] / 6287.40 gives 0.77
